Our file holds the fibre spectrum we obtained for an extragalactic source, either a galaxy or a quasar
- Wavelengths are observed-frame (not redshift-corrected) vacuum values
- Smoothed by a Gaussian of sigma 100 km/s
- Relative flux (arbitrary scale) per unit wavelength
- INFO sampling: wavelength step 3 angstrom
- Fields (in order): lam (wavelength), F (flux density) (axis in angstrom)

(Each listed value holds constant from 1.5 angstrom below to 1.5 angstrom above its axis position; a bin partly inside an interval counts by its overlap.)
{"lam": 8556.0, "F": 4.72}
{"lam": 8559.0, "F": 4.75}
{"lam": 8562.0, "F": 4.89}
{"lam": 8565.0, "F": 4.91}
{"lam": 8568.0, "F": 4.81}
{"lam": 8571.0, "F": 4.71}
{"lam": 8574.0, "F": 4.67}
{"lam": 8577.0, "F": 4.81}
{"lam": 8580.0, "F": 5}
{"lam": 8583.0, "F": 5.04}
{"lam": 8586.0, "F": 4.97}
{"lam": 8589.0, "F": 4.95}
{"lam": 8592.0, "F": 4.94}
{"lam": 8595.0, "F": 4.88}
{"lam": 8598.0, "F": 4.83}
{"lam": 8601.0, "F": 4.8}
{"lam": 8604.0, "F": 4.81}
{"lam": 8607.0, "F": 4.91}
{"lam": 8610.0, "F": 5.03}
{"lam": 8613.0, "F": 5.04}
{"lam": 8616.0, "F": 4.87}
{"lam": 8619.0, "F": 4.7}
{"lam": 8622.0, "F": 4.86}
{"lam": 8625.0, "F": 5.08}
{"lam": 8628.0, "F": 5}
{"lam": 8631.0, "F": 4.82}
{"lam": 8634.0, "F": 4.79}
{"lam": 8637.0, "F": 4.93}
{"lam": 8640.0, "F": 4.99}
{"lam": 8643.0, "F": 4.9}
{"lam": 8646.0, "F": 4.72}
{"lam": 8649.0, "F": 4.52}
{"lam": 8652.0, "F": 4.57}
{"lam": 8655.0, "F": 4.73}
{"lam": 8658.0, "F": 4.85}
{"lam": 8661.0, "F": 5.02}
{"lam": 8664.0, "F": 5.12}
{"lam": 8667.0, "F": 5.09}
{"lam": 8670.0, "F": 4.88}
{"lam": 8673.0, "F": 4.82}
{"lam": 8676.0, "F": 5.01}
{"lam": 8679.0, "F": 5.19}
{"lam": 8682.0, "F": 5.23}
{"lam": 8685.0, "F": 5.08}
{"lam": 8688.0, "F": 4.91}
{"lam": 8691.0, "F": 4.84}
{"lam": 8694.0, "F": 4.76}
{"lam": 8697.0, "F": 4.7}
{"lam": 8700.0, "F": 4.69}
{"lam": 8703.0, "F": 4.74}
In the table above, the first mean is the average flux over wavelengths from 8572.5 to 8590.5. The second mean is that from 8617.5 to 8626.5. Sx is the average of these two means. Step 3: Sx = 4.89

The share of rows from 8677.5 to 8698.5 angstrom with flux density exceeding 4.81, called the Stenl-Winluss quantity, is 0.7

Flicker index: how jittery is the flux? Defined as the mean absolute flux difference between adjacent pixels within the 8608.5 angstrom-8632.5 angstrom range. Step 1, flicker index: 0.141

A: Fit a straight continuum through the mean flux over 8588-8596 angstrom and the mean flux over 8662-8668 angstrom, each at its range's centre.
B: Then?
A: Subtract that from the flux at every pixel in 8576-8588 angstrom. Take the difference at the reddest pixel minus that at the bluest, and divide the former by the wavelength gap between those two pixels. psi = 0.015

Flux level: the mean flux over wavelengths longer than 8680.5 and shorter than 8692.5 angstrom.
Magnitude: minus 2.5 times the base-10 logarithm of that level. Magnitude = -1.75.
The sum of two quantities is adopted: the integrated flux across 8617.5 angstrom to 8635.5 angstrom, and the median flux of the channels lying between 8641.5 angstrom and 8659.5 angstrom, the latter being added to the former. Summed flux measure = 92.5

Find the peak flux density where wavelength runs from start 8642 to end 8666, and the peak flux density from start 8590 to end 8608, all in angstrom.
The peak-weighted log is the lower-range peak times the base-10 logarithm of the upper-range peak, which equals 3.50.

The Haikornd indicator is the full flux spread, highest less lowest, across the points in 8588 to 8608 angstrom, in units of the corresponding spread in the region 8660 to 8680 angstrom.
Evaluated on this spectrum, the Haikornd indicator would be 0.41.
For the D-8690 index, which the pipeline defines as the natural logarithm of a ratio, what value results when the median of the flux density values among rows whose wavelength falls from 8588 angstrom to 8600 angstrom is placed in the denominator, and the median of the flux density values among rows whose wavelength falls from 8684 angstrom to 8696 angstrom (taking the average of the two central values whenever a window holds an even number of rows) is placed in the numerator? -0.01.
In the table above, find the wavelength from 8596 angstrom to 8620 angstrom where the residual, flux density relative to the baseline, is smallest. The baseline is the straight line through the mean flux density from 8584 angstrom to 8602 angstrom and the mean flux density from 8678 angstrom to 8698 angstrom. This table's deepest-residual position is 8619.0 angstrom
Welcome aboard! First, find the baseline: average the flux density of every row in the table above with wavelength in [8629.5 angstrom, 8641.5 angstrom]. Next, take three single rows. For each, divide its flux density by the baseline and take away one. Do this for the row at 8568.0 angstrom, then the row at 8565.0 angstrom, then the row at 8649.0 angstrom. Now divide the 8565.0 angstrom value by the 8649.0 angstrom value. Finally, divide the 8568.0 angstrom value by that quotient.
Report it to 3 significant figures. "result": 0.196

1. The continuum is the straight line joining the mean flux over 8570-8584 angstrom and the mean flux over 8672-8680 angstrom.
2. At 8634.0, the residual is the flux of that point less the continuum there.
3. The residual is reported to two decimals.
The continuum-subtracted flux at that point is -0.15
